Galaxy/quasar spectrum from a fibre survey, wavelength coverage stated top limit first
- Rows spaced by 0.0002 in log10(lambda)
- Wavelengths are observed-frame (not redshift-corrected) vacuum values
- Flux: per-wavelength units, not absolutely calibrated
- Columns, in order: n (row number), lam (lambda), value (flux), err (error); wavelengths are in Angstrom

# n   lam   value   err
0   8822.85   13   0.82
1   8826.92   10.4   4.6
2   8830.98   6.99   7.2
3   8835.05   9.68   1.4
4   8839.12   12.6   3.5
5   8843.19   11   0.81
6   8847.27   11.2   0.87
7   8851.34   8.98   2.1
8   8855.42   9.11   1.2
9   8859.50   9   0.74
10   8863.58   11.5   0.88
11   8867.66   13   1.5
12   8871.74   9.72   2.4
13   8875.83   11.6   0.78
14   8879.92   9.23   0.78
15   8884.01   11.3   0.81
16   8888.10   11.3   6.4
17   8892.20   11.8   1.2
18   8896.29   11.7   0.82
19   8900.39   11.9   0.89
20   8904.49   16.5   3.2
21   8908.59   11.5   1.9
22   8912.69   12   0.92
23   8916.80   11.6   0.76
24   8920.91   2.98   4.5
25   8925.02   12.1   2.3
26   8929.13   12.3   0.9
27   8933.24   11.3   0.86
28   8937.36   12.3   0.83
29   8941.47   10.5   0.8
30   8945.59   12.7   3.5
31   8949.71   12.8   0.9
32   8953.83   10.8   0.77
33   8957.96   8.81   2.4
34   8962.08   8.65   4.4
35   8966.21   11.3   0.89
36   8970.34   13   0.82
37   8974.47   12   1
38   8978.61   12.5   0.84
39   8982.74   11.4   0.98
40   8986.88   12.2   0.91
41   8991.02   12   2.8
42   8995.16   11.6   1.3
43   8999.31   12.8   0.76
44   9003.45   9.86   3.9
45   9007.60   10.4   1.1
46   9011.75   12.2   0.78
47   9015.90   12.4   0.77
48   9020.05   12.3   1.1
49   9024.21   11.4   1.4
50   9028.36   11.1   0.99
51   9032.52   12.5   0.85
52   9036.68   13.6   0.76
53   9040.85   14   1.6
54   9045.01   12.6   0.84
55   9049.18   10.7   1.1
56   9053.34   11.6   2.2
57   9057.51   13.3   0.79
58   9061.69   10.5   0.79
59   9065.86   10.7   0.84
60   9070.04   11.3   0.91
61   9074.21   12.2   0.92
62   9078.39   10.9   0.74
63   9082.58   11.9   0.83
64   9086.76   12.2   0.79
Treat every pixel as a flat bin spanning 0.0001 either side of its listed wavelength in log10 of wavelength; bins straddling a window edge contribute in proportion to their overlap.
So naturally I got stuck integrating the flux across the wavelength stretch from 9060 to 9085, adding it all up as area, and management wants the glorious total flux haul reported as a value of 282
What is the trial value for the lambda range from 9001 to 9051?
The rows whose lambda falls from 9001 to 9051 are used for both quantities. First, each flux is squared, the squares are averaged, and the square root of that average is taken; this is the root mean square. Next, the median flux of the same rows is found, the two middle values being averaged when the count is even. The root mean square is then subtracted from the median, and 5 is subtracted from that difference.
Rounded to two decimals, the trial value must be -4.73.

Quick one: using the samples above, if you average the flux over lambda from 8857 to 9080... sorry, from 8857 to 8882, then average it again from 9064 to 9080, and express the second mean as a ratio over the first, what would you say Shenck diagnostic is 1.06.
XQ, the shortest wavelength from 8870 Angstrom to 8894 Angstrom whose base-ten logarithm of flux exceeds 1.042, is 8875.83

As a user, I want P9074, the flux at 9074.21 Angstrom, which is 12.2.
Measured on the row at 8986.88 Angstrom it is 12.2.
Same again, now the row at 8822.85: 13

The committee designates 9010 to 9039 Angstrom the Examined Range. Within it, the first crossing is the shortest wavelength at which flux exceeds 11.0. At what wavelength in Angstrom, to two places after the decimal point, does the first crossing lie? 9011.75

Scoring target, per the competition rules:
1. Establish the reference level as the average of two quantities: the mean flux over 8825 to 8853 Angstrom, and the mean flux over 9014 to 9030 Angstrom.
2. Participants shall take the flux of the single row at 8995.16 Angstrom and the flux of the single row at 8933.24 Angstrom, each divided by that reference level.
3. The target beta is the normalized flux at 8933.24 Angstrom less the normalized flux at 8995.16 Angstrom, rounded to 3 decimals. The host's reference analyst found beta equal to -0.027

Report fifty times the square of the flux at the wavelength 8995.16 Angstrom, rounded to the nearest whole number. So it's 6728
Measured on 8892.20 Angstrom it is 6962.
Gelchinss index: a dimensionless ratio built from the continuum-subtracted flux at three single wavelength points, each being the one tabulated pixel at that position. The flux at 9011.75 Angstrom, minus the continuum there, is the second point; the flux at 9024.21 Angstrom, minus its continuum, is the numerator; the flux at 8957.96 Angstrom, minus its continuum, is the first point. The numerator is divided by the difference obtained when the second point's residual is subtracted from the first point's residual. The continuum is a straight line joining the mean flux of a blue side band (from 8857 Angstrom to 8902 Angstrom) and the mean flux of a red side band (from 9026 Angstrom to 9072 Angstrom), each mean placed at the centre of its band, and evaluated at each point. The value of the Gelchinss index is 0.1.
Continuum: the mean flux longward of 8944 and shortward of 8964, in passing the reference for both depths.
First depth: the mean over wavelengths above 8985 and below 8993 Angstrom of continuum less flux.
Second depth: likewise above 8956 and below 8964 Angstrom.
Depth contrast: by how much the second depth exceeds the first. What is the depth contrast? 3.4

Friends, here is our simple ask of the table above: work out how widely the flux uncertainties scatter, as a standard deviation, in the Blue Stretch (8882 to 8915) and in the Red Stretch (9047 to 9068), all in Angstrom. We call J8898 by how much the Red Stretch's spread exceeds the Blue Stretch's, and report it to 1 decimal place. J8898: -1.3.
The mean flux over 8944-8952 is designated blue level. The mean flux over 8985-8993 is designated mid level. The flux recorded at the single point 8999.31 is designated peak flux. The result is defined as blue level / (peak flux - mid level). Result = 18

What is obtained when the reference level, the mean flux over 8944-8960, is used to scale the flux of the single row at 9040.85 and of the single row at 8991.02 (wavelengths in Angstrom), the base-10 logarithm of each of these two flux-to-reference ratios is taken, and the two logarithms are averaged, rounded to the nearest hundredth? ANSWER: 0.06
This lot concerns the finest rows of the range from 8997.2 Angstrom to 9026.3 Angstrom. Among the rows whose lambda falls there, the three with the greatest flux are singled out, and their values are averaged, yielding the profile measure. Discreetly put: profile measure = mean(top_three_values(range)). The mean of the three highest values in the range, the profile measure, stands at 12.5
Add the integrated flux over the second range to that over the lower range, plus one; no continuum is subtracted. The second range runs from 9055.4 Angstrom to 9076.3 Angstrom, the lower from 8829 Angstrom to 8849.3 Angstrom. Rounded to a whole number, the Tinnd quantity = 453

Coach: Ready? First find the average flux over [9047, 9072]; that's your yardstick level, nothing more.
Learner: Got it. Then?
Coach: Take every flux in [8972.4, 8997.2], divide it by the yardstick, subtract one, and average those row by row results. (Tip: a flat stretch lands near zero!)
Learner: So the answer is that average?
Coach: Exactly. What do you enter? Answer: 0.05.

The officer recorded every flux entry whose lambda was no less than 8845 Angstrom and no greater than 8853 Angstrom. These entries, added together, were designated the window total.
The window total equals 20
